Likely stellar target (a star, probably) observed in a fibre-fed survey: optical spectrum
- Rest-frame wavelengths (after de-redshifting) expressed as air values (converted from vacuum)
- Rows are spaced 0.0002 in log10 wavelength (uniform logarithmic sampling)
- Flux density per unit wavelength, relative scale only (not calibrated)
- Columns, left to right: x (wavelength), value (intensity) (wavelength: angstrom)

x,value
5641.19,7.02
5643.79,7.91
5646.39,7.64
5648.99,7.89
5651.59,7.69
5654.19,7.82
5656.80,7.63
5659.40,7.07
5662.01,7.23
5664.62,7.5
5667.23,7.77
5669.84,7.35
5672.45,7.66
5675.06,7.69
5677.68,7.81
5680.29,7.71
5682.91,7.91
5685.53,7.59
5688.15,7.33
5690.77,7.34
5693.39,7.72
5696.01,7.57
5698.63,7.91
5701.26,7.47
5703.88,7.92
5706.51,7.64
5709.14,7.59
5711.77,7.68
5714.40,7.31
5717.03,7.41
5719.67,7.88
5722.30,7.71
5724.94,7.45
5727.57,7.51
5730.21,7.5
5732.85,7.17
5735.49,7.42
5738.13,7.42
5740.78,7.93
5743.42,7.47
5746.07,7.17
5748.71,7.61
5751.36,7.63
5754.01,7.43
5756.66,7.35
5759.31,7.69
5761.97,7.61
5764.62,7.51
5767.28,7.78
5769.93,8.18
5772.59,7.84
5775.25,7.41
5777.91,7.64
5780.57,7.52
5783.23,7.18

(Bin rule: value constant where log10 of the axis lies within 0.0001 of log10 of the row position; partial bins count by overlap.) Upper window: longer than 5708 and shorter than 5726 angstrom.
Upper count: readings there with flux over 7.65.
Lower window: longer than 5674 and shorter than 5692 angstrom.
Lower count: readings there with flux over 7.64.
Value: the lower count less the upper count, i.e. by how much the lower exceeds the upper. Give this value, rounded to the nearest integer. 1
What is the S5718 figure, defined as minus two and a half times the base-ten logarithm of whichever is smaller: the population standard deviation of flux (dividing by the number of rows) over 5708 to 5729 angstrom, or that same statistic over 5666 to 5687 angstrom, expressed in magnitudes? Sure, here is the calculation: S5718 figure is 2.01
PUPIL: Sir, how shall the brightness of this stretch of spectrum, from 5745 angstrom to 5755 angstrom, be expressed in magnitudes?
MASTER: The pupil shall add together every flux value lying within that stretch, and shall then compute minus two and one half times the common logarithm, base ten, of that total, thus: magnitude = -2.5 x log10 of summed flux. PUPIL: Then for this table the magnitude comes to -3.69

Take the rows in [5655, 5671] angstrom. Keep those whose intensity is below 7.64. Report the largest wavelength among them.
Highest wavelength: 5669.84 angstrom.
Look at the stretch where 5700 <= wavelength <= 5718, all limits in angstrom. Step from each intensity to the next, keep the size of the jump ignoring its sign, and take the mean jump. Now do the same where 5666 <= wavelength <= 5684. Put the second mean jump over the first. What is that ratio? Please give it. 0.88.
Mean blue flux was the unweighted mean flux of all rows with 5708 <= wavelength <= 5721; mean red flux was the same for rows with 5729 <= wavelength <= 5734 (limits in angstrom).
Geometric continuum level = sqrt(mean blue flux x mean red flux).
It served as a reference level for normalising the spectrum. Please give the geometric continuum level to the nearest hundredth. 7.45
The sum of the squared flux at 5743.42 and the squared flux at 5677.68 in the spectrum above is 116.8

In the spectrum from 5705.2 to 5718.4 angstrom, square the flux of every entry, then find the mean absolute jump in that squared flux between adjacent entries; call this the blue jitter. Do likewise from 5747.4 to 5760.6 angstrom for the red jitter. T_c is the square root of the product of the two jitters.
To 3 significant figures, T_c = 2.35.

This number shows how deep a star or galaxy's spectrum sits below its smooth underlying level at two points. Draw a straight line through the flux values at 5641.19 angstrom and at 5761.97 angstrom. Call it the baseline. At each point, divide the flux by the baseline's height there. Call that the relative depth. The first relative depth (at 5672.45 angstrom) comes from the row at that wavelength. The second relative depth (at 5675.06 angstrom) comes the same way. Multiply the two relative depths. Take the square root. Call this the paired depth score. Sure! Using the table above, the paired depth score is 1.07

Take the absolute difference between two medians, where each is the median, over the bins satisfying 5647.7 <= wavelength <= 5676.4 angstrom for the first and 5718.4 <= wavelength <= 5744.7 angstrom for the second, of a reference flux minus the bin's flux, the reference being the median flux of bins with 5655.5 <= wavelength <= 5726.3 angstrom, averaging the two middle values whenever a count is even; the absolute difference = 0.175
